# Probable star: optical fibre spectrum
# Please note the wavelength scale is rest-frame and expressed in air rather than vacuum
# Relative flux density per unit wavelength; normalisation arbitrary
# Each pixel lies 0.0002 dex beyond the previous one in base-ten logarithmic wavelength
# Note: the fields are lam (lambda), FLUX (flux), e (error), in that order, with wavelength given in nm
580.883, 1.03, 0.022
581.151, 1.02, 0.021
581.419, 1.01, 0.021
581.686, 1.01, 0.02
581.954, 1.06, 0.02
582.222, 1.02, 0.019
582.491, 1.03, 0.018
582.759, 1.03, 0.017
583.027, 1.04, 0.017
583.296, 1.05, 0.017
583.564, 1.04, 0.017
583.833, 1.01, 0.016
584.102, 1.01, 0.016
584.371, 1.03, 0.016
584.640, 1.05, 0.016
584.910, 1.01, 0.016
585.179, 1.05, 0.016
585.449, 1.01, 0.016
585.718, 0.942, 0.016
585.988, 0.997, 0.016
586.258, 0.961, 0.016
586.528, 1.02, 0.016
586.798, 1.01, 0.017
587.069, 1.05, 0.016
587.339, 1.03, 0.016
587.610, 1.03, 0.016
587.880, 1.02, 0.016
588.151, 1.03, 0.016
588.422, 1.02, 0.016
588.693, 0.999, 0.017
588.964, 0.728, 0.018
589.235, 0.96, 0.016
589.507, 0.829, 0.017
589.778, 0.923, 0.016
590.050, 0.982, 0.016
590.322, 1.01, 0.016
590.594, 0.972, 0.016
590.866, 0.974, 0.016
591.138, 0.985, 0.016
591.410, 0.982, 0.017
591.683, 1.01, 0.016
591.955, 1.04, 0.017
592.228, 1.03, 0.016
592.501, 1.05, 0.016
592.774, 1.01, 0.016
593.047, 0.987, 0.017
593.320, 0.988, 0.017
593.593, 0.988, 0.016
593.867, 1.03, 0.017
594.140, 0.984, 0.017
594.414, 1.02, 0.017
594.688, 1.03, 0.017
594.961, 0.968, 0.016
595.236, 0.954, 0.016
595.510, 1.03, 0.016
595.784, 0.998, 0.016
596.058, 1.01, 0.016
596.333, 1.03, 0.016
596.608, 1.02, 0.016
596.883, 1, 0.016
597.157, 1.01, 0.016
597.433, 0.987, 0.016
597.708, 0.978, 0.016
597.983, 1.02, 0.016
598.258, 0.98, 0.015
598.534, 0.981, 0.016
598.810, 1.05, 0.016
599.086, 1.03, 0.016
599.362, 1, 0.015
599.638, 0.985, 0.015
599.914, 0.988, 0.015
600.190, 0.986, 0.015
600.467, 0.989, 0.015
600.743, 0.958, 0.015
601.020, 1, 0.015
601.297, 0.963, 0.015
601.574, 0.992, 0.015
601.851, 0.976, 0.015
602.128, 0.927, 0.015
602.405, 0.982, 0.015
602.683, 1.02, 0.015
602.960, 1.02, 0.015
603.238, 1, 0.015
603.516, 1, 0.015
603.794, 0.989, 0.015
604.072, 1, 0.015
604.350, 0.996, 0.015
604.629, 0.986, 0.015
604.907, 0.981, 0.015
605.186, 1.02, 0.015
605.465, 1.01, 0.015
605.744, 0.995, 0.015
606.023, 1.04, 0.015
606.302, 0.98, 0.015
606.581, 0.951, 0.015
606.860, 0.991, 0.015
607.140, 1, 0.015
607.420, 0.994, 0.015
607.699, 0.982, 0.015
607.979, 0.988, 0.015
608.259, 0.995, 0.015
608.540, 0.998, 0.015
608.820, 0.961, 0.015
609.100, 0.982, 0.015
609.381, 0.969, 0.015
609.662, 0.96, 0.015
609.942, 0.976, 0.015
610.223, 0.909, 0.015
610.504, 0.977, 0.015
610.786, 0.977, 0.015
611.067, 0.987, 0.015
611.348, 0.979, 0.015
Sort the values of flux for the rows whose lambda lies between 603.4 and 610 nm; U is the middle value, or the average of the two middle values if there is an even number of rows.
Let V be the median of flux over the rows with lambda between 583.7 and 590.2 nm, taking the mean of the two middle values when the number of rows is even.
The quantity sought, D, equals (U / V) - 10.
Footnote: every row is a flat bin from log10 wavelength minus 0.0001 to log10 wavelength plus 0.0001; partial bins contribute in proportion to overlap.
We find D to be -9.02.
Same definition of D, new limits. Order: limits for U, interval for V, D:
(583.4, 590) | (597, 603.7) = -8.98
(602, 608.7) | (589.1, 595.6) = -8.99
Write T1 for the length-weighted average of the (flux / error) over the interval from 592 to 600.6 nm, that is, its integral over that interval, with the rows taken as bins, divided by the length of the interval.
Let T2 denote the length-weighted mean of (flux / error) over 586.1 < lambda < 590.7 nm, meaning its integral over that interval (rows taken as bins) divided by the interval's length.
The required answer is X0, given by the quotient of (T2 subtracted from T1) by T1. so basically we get 0.044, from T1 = 62.8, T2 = 60.0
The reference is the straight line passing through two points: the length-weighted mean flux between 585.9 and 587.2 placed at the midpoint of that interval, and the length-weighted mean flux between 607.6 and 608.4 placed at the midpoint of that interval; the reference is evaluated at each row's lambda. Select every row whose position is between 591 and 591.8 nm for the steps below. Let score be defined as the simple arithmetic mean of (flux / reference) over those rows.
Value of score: 0.99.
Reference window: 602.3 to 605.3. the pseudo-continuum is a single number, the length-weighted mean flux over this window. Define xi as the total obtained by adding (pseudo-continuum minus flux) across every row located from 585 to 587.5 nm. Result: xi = -0.08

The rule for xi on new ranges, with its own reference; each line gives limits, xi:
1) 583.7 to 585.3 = -0.16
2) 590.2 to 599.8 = -0.14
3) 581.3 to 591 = 0.03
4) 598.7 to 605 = 0.17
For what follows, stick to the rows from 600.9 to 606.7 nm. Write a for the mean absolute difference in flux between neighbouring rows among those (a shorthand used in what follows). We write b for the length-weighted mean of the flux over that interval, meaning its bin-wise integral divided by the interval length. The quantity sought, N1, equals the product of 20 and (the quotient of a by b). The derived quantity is 0.49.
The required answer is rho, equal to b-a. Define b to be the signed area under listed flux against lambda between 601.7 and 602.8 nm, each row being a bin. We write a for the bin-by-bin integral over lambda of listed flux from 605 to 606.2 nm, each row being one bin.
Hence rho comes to -0.14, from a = 1.22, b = 1.07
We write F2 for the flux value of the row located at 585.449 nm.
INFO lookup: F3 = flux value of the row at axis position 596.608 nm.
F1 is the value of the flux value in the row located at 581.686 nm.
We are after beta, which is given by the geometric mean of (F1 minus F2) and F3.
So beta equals 0.00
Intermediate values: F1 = 1.01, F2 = 1.01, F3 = 1.02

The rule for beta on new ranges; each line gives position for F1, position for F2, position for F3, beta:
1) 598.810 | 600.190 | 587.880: 0.26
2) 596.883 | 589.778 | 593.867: 0.28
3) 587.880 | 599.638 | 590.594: 0.18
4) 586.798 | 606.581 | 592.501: 0.25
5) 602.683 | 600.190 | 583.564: 0.19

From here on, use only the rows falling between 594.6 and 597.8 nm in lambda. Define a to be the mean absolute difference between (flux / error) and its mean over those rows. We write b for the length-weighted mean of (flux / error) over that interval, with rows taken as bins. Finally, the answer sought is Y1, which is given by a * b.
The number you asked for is 81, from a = 1.3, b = 62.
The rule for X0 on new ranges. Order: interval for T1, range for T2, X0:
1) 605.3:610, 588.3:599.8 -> 0.070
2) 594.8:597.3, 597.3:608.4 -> -0.047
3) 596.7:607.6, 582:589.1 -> 0.064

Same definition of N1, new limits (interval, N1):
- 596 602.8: 0.51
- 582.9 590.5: 1.02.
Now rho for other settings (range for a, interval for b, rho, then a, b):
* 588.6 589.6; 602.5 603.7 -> 0.33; 0.88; 1.21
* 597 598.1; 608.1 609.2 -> -0.02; 1.10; 1.08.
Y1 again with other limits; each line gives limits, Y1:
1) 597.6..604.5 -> 89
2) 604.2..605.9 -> 50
